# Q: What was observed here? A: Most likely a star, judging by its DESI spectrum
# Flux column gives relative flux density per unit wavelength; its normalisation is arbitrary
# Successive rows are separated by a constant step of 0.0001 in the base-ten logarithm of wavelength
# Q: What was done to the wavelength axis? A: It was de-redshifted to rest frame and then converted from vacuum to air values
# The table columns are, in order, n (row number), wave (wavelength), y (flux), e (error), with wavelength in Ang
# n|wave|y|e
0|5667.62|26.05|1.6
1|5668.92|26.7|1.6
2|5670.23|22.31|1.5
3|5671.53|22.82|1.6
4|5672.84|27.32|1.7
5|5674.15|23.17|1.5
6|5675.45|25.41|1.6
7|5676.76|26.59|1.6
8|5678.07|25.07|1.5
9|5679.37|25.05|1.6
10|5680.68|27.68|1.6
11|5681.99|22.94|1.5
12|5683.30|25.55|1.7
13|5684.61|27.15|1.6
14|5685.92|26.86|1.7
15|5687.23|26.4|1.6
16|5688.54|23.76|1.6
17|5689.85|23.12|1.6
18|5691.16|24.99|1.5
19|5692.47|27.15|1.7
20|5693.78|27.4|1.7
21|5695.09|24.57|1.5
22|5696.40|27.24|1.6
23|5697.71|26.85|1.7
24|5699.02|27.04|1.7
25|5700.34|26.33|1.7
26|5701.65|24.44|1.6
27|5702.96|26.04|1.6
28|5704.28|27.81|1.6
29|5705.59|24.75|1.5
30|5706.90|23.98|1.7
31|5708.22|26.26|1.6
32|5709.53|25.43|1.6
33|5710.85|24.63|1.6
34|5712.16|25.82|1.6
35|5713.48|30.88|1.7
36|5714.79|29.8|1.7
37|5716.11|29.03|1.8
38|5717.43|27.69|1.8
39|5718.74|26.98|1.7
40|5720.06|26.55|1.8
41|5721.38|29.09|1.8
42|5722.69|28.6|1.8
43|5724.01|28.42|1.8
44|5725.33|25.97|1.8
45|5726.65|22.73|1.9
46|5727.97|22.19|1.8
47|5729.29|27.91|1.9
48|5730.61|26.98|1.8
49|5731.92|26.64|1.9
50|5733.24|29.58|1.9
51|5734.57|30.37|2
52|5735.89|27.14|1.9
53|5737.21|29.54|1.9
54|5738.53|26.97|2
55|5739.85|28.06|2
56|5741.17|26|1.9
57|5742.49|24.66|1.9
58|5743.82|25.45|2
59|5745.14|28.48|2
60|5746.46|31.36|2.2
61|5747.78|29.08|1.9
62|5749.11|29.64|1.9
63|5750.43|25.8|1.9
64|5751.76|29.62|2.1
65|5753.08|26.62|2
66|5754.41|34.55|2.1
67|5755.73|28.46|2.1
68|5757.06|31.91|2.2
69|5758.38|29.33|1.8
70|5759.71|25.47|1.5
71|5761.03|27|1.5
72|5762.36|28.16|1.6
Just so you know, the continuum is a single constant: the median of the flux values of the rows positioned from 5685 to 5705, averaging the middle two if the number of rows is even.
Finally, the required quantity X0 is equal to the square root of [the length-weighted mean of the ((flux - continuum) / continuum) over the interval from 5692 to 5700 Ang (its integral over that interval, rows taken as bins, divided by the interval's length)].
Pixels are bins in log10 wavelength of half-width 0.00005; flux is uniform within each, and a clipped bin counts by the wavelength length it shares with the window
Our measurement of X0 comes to 0.10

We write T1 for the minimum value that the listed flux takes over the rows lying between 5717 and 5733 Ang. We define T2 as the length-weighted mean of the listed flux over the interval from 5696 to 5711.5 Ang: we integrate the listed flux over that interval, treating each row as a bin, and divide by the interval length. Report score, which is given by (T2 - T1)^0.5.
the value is 1.92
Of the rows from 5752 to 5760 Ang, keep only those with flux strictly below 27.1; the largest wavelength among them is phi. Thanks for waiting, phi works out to 5759.71 Ang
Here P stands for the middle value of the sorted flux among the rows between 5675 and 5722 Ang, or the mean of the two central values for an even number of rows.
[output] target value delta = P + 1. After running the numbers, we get 27.4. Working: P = 26.4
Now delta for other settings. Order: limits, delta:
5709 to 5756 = 28.8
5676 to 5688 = 27.4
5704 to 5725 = 28.3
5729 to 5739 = 28.5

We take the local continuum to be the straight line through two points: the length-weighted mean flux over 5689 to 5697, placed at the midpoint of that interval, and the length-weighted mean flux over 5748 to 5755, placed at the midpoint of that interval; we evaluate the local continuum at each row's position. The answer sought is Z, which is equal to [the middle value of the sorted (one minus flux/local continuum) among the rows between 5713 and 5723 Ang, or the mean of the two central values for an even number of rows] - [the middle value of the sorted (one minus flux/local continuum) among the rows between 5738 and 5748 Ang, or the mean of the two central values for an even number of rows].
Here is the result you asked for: -0.084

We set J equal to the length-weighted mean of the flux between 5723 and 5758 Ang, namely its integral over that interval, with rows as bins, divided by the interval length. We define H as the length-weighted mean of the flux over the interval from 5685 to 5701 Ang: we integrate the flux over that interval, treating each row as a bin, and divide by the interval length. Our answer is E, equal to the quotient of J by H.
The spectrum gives 1.07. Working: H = 26.0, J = 27.9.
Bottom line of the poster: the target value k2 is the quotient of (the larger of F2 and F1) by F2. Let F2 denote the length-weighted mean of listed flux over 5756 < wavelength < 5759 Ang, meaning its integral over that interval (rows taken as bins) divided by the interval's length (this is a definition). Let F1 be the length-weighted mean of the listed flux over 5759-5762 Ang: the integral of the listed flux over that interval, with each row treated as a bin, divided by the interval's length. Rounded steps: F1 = 26.5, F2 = 30.4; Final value 1.00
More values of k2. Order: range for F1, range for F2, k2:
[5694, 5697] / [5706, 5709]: 1.04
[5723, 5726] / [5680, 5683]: 1.08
